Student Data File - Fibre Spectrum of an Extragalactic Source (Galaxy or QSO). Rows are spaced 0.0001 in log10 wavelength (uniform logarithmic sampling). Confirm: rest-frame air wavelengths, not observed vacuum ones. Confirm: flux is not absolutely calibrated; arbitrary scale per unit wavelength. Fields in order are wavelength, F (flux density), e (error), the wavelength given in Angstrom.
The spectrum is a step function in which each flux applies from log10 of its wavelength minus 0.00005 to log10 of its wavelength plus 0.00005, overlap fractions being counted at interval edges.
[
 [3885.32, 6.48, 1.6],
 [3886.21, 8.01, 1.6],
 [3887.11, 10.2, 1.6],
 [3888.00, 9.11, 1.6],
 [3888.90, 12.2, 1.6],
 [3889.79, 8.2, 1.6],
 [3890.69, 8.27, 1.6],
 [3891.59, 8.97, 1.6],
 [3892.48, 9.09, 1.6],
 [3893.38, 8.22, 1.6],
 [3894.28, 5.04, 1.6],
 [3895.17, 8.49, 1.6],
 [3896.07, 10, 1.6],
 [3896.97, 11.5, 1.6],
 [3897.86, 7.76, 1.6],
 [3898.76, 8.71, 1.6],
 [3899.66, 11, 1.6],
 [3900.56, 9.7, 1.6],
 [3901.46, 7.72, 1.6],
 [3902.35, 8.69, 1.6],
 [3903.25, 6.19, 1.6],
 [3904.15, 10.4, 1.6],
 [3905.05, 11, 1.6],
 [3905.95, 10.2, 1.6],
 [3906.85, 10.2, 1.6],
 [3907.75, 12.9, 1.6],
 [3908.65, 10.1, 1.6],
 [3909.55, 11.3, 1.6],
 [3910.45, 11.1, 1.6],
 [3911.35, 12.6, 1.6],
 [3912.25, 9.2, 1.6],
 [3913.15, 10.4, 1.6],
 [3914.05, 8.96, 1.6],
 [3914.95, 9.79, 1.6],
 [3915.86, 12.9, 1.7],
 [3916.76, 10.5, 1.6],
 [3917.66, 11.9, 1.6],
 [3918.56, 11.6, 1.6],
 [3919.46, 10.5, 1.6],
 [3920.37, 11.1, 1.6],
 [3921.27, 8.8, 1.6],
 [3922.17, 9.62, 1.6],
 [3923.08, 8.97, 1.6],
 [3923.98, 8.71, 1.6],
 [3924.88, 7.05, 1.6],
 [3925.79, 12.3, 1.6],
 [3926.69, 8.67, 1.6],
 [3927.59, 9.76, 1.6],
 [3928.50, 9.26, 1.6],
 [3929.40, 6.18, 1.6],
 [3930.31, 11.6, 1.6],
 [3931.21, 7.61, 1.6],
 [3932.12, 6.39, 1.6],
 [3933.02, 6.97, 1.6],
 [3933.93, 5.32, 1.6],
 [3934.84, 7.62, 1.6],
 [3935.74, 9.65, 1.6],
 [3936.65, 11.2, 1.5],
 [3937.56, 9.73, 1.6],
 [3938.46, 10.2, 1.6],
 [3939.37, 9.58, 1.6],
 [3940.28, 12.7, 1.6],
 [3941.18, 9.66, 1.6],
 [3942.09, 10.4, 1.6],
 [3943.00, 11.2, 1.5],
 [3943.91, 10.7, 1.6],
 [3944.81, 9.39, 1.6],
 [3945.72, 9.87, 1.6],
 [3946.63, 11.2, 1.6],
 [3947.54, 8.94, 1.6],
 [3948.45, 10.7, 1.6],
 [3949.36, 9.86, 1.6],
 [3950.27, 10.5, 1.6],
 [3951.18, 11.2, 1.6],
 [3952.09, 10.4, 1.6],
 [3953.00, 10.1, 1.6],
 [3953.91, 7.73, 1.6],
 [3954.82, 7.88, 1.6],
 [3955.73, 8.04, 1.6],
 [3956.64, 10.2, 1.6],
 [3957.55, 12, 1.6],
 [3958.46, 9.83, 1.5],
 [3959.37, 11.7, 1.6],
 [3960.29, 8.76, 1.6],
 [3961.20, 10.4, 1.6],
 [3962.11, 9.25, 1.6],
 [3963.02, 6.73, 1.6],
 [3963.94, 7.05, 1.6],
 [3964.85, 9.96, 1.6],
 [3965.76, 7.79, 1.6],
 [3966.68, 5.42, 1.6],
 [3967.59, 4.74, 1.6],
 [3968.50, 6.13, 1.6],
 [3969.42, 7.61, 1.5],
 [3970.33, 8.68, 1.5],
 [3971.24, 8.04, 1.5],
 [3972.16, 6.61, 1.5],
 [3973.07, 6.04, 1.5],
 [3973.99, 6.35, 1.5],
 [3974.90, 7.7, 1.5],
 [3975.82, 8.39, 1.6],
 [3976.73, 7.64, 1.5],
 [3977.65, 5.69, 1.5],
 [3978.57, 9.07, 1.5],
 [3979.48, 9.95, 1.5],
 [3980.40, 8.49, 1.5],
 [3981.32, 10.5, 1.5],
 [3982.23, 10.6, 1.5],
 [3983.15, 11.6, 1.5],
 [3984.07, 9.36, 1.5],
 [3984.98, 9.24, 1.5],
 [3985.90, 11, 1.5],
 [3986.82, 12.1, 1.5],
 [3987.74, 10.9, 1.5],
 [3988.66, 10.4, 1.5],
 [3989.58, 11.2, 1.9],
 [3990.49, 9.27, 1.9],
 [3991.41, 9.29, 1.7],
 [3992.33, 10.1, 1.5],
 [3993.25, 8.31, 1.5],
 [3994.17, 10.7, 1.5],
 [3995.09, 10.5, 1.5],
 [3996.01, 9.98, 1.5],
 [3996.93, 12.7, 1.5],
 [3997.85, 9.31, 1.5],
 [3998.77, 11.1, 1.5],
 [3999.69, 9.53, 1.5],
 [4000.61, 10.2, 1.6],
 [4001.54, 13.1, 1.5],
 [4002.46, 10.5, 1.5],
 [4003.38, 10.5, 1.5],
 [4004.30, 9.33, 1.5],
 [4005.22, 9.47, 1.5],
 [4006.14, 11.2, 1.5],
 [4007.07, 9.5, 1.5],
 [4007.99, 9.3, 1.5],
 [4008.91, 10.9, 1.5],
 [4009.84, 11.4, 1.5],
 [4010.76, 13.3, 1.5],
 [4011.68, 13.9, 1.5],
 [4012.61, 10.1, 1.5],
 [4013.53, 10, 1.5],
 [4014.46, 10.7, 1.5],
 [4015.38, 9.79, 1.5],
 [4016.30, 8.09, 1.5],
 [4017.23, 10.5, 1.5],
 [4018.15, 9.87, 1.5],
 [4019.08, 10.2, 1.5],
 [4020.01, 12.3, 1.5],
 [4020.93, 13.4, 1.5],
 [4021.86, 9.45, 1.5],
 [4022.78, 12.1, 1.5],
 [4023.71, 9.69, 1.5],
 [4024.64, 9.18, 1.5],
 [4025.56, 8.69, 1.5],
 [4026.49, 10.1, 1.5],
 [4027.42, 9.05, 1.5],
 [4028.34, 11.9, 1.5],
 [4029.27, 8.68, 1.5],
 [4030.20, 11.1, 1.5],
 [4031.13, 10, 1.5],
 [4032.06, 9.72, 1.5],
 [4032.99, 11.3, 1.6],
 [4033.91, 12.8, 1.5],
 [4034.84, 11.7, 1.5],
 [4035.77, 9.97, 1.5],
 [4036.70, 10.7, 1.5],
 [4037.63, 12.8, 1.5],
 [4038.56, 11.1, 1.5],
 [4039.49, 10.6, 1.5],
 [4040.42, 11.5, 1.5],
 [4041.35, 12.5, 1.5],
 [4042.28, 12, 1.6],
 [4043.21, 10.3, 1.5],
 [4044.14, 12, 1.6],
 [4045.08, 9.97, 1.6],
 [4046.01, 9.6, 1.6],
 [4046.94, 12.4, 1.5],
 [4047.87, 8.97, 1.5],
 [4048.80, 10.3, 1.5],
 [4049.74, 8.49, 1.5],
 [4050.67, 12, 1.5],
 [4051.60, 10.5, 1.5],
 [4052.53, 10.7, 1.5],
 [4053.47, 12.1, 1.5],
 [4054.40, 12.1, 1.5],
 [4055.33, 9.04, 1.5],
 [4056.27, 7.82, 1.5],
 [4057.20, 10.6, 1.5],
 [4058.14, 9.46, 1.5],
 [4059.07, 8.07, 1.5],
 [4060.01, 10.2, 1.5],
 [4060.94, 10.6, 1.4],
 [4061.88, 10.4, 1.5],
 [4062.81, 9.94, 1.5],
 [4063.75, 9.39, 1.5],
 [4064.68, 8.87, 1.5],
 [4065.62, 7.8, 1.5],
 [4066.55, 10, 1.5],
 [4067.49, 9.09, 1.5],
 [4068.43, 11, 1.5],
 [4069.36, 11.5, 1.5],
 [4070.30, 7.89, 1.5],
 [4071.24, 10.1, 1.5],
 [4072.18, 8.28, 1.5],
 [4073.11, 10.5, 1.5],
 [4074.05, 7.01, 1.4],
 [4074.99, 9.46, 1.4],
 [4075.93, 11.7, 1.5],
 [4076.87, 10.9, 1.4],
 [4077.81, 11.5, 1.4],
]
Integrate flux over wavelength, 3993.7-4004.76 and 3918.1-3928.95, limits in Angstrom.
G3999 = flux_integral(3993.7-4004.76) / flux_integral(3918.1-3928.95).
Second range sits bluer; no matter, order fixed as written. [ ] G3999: 1.12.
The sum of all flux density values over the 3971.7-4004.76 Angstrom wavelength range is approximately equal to 347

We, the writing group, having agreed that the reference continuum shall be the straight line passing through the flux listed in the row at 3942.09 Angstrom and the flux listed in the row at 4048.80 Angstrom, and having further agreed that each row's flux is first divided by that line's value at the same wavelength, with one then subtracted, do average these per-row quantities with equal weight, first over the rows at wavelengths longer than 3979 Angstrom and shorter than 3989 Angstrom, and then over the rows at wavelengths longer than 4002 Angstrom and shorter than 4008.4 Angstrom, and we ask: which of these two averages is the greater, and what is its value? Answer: 0.00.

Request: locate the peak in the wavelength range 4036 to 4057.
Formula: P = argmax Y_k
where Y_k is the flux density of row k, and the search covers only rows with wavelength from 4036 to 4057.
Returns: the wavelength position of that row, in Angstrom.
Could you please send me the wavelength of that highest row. 4037.63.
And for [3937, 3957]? 3940.28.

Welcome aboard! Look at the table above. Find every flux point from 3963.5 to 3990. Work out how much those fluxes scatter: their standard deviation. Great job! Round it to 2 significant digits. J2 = 2.0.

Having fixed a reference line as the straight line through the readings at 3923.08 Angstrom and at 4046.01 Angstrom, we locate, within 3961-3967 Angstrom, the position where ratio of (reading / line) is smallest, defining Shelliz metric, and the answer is 3966.68 Angstrom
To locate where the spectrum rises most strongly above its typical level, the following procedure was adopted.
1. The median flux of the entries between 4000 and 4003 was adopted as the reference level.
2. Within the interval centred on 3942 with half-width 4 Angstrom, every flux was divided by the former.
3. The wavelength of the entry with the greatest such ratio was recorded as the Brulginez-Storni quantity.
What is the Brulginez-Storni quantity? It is 3940.28 Angstrom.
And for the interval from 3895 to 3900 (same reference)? 3896.97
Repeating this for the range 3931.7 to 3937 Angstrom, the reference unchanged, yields 3936.65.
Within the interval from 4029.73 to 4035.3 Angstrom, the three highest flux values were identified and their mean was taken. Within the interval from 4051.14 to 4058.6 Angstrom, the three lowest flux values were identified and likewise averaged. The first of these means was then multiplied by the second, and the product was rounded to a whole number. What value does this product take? 105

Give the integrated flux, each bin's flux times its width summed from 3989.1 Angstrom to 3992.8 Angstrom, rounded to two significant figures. 37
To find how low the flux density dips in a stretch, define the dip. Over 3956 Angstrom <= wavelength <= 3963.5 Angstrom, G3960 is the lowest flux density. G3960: 6.73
